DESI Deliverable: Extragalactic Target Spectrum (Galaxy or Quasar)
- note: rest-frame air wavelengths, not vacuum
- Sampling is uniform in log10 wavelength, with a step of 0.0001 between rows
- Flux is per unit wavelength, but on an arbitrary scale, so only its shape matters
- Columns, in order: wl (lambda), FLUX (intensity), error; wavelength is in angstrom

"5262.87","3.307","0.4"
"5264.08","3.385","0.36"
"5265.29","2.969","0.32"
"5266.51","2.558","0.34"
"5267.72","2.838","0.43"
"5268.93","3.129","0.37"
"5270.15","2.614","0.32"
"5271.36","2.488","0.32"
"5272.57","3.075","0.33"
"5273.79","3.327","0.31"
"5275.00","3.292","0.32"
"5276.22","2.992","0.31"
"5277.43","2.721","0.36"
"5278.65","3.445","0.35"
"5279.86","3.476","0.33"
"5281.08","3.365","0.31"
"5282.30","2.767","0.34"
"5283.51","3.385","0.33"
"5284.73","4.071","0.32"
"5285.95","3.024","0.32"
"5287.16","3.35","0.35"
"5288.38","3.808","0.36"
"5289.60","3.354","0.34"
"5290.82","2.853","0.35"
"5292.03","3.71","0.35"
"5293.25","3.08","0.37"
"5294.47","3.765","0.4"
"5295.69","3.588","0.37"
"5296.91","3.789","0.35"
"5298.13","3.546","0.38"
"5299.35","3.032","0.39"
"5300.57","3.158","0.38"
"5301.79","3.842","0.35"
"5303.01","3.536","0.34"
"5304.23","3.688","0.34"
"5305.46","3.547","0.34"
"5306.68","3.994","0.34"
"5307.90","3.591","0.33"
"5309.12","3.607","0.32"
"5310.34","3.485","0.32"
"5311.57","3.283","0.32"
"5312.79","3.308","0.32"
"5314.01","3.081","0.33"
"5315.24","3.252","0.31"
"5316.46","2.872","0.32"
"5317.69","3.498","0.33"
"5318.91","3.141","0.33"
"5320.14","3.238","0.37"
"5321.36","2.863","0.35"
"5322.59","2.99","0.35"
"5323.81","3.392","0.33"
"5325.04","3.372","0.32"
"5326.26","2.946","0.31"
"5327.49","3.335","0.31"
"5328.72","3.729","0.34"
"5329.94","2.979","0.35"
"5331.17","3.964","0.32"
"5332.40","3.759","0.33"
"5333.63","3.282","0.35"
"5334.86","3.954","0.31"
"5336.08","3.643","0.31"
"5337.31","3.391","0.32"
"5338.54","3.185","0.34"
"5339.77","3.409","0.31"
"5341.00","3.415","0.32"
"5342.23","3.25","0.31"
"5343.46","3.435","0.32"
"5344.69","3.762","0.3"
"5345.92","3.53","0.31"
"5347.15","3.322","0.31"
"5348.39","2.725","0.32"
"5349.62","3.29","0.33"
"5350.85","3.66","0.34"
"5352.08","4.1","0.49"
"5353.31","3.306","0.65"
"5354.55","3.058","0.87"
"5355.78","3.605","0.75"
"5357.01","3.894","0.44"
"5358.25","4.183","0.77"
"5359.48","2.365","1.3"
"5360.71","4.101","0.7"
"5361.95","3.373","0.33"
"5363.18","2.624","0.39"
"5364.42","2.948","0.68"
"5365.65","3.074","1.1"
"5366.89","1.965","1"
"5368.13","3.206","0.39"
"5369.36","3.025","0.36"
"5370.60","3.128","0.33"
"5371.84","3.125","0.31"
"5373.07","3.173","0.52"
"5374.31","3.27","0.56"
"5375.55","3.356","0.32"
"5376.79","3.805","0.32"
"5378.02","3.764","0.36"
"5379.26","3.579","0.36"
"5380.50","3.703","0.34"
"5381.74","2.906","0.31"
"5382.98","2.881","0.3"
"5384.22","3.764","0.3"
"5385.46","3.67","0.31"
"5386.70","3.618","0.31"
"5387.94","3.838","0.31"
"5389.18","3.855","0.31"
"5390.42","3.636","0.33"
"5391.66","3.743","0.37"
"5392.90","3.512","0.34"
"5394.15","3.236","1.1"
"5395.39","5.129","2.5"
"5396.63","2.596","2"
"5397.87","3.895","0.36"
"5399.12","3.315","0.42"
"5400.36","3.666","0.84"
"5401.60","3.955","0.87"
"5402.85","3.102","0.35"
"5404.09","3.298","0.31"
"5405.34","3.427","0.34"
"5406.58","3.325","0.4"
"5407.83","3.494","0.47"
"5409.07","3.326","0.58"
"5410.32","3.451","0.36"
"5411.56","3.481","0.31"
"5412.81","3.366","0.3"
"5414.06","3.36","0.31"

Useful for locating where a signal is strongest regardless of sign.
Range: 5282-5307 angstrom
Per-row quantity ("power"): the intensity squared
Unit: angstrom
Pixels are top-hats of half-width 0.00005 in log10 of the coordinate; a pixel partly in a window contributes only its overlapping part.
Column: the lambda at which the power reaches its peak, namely 5284.73 angstrom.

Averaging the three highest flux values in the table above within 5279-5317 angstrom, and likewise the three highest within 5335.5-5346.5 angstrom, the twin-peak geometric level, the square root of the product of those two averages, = 3.8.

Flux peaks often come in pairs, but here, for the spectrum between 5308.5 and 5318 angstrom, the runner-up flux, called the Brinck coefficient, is 3.498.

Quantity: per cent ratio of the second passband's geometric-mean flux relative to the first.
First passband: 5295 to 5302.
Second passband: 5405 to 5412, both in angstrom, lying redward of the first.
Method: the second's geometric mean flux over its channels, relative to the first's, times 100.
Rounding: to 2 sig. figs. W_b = 98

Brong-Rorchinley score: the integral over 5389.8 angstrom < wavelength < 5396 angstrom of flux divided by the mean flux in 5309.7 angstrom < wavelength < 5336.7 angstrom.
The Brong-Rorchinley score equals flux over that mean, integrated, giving 7.2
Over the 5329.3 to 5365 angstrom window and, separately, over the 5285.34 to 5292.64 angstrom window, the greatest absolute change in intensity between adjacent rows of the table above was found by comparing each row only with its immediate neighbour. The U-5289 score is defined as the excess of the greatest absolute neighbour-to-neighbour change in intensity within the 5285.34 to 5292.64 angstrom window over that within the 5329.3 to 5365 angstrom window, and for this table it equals -1.0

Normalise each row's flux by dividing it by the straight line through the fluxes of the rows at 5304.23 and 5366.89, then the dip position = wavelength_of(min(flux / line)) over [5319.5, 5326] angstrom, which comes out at 5321.36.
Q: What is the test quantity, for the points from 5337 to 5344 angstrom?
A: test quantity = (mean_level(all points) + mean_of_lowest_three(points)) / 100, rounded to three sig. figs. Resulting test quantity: 0.0662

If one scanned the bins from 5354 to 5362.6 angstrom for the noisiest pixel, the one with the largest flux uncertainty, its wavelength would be 5359.48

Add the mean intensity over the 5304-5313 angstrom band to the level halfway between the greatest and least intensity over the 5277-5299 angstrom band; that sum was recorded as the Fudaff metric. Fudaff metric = 6.96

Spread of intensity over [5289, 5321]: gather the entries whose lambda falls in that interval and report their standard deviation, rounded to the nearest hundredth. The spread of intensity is 0.30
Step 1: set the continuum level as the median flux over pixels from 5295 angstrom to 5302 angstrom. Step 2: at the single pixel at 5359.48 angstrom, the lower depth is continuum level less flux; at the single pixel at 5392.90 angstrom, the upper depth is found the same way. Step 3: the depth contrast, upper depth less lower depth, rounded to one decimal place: -1.1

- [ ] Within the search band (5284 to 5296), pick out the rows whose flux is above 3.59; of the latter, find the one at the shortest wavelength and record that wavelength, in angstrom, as 5284.73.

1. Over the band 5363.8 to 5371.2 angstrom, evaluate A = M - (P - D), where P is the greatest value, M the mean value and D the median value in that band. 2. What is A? 2.73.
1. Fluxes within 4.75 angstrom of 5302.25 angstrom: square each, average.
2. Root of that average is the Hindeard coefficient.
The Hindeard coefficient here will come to 3.56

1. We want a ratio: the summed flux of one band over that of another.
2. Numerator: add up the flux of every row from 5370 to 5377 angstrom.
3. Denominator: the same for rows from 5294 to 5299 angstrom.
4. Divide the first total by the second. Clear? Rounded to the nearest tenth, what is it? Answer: 1.4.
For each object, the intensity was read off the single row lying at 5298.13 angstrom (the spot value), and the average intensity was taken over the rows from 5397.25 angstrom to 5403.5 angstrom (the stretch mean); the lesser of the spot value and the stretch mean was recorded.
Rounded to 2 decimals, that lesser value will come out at 3.55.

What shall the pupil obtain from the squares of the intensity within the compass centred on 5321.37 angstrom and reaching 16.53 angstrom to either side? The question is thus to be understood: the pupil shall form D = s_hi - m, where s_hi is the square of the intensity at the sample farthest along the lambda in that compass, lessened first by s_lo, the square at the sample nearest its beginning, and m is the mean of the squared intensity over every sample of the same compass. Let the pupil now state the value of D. -12.7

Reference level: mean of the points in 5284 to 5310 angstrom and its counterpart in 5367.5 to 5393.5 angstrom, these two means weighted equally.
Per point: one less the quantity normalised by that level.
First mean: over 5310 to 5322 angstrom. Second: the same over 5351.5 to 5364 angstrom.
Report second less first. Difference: -0.07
